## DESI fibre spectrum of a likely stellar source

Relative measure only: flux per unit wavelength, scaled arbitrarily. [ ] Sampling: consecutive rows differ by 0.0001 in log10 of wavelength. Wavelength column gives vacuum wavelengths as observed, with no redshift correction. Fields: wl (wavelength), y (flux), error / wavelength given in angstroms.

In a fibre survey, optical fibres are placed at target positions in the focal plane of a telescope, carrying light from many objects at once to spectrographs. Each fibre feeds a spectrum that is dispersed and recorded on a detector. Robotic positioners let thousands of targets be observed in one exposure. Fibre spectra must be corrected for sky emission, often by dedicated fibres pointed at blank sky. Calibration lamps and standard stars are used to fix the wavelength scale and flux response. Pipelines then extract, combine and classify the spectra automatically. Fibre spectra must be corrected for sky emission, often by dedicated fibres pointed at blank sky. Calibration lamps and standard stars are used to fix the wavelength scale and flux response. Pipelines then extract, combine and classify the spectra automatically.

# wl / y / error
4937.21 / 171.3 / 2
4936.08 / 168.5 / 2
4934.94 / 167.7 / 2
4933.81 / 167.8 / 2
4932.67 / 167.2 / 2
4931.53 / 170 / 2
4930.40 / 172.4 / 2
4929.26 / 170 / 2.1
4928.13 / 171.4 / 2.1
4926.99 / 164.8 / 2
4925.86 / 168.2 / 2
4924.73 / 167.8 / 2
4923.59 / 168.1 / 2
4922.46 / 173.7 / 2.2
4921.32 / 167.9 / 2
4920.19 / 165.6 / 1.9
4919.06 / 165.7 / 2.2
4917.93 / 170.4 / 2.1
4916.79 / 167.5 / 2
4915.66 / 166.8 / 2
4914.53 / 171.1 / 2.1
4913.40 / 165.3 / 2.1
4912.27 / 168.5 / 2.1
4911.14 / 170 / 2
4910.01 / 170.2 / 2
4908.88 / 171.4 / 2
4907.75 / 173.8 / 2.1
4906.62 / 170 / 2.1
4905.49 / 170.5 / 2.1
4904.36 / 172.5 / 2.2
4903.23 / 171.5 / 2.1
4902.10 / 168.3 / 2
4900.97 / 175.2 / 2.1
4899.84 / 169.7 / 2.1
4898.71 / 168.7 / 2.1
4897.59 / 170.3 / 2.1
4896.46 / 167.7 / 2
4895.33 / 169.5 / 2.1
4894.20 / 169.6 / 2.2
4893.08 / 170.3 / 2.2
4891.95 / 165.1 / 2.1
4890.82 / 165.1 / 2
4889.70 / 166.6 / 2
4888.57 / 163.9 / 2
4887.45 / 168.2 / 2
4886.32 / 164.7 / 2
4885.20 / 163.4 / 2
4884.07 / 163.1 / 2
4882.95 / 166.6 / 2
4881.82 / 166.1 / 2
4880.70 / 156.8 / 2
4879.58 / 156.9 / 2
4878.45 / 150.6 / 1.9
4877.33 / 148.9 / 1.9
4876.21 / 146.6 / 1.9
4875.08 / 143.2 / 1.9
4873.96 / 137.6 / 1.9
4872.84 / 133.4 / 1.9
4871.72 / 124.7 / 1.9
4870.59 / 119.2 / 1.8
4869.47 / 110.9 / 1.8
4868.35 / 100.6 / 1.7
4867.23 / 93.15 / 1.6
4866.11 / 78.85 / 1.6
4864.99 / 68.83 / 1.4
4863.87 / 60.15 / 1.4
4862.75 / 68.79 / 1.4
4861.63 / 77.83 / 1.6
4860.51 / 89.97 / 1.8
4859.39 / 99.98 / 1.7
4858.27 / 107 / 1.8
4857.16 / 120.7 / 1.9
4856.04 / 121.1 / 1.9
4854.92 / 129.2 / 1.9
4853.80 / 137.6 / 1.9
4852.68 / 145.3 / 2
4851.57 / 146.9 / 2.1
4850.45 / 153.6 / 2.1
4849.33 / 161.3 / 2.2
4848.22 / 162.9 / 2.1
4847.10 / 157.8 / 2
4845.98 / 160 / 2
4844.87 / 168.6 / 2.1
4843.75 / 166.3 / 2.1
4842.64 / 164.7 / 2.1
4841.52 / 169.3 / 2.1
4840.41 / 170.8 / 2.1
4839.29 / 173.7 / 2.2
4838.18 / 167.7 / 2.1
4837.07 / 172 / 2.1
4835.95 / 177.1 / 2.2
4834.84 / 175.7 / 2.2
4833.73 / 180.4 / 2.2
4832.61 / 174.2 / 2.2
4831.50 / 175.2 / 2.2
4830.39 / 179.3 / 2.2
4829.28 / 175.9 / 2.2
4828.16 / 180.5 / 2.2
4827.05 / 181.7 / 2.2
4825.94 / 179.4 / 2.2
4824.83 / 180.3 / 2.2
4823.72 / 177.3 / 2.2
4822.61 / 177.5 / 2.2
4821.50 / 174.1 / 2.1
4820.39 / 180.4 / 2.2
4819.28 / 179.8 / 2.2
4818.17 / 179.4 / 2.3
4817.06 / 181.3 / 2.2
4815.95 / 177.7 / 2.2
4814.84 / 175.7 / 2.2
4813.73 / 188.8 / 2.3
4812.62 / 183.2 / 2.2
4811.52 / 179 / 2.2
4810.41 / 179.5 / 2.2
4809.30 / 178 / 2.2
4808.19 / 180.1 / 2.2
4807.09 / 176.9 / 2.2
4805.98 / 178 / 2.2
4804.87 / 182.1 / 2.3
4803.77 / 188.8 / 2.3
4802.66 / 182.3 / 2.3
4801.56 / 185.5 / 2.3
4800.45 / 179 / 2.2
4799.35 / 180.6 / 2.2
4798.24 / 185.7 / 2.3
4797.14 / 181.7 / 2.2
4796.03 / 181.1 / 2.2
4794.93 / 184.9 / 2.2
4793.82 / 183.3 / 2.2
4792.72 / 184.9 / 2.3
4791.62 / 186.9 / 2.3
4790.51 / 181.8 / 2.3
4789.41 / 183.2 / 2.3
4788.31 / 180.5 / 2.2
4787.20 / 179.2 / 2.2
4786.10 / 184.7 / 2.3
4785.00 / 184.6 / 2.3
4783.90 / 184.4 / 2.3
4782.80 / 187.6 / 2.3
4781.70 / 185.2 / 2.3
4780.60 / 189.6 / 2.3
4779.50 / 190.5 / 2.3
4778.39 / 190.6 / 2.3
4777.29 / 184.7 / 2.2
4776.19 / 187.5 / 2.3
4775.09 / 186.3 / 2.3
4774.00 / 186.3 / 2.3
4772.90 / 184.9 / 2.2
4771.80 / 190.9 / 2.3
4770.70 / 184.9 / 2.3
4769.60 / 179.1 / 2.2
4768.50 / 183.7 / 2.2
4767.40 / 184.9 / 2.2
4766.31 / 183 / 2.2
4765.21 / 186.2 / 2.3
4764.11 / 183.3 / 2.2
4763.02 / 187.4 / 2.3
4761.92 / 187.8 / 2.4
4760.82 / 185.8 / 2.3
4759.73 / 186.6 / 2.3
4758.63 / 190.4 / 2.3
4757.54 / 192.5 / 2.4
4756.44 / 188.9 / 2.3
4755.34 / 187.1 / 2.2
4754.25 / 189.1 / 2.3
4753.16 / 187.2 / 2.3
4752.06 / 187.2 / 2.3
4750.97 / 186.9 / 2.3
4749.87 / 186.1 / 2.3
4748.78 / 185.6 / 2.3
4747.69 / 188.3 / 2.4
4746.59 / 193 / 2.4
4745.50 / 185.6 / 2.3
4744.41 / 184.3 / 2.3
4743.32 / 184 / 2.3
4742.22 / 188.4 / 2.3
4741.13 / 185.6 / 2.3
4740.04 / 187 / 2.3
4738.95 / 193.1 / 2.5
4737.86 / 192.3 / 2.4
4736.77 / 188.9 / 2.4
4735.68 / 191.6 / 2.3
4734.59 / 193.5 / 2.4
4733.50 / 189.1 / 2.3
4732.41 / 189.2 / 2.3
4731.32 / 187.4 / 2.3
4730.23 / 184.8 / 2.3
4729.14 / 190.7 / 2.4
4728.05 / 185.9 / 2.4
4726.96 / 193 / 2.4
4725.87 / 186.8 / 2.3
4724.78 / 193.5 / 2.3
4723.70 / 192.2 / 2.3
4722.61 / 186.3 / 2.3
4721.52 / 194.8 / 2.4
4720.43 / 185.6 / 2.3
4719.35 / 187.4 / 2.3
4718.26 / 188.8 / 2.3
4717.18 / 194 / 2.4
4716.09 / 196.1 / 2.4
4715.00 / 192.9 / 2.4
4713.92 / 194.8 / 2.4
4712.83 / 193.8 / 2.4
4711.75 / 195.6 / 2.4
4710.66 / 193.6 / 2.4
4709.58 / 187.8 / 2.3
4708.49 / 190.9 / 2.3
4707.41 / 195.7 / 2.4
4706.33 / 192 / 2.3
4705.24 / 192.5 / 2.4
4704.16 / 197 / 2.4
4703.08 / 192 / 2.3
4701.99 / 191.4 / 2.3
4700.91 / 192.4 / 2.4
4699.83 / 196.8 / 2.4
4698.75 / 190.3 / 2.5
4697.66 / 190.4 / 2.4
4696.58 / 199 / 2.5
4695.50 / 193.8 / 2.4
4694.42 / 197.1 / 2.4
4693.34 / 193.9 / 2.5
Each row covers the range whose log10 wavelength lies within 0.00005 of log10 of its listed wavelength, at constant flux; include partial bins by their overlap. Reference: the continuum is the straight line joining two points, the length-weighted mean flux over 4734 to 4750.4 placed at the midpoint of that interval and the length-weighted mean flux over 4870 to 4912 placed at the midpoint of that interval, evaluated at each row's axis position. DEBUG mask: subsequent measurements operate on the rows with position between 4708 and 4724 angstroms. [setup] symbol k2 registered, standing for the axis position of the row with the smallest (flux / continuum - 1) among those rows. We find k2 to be 4720.43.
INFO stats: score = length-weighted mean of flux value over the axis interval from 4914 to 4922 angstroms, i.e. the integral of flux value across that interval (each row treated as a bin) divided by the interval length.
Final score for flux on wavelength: 168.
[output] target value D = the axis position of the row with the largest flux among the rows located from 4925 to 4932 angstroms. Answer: 4930.40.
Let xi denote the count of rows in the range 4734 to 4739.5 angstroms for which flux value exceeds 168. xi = 5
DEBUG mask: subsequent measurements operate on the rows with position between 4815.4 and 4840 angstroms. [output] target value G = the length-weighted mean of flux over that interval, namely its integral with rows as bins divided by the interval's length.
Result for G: 177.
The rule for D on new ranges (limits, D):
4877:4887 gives 4882.95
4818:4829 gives 4827.05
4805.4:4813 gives 4812.62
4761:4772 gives 4771.80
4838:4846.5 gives 4839.29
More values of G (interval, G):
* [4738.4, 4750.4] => 187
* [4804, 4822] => 180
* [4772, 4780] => 187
